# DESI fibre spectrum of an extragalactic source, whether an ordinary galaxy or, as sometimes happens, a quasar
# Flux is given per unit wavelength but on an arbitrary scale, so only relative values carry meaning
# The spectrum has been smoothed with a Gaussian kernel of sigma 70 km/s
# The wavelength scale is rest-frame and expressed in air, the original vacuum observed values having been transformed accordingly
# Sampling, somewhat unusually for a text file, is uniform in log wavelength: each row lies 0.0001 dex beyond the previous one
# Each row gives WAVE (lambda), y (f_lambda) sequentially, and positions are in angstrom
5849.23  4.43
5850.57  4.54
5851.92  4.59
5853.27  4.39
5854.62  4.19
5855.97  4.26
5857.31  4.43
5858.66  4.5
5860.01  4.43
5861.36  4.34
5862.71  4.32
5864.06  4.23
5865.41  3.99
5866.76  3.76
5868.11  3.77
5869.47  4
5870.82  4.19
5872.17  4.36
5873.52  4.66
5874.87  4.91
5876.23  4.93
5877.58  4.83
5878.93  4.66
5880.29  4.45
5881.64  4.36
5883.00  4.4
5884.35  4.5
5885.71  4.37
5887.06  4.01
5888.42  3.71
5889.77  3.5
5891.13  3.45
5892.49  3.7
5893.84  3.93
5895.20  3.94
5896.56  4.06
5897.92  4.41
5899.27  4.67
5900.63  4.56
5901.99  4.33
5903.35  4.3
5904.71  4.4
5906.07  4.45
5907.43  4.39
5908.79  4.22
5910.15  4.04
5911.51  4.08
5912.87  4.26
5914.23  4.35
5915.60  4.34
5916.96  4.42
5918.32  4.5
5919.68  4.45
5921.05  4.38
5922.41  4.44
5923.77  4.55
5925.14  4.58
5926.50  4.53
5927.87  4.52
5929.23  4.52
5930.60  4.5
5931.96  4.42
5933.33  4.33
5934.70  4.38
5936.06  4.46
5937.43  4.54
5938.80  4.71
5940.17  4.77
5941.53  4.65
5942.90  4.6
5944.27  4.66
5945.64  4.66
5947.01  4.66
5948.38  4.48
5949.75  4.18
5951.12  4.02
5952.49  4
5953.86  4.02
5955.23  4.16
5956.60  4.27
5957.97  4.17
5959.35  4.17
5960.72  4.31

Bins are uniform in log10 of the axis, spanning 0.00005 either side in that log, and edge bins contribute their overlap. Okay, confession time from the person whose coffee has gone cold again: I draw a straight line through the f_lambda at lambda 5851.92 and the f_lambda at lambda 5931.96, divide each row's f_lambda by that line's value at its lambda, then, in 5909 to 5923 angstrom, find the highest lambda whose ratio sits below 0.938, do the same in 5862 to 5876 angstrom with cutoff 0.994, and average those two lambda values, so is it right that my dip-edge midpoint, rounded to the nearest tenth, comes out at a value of 5891.8 angstrom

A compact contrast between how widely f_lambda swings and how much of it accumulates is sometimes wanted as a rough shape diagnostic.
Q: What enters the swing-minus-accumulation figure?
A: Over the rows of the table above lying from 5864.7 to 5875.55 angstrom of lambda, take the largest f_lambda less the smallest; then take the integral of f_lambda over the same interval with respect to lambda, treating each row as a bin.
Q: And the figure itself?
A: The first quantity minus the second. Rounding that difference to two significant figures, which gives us -44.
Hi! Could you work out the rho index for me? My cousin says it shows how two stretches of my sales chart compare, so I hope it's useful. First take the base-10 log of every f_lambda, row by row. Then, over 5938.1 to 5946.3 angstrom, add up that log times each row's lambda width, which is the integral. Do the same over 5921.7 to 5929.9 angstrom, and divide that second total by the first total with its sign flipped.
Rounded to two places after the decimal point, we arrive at -0.98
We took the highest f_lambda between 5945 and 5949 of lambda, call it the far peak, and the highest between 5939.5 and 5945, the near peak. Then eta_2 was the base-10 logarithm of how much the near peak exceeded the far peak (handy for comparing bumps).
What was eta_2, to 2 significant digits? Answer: -0.96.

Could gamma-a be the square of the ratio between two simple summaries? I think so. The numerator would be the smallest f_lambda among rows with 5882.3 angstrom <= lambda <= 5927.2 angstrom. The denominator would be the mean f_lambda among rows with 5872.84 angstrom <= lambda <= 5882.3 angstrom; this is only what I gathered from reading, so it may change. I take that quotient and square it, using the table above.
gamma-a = 0.54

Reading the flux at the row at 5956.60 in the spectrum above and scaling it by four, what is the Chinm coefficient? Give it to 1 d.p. 17.1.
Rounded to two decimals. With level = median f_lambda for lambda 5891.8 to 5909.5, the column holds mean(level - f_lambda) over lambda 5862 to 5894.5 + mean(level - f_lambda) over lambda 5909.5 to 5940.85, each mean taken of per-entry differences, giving 0.01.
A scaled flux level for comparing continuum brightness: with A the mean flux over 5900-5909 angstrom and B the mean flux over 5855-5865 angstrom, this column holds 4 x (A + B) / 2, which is 17.5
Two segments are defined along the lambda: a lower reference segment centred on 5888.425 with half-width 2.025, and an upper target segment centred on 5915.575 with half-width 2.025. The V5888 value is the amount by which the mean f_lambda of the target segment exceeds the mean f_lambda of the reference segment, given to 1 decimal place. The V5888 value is 0.6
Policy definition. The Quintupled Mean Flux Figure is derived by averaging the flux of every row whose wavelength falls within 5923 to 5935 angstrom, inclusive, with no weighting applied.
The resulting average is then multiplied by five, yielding 22.4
